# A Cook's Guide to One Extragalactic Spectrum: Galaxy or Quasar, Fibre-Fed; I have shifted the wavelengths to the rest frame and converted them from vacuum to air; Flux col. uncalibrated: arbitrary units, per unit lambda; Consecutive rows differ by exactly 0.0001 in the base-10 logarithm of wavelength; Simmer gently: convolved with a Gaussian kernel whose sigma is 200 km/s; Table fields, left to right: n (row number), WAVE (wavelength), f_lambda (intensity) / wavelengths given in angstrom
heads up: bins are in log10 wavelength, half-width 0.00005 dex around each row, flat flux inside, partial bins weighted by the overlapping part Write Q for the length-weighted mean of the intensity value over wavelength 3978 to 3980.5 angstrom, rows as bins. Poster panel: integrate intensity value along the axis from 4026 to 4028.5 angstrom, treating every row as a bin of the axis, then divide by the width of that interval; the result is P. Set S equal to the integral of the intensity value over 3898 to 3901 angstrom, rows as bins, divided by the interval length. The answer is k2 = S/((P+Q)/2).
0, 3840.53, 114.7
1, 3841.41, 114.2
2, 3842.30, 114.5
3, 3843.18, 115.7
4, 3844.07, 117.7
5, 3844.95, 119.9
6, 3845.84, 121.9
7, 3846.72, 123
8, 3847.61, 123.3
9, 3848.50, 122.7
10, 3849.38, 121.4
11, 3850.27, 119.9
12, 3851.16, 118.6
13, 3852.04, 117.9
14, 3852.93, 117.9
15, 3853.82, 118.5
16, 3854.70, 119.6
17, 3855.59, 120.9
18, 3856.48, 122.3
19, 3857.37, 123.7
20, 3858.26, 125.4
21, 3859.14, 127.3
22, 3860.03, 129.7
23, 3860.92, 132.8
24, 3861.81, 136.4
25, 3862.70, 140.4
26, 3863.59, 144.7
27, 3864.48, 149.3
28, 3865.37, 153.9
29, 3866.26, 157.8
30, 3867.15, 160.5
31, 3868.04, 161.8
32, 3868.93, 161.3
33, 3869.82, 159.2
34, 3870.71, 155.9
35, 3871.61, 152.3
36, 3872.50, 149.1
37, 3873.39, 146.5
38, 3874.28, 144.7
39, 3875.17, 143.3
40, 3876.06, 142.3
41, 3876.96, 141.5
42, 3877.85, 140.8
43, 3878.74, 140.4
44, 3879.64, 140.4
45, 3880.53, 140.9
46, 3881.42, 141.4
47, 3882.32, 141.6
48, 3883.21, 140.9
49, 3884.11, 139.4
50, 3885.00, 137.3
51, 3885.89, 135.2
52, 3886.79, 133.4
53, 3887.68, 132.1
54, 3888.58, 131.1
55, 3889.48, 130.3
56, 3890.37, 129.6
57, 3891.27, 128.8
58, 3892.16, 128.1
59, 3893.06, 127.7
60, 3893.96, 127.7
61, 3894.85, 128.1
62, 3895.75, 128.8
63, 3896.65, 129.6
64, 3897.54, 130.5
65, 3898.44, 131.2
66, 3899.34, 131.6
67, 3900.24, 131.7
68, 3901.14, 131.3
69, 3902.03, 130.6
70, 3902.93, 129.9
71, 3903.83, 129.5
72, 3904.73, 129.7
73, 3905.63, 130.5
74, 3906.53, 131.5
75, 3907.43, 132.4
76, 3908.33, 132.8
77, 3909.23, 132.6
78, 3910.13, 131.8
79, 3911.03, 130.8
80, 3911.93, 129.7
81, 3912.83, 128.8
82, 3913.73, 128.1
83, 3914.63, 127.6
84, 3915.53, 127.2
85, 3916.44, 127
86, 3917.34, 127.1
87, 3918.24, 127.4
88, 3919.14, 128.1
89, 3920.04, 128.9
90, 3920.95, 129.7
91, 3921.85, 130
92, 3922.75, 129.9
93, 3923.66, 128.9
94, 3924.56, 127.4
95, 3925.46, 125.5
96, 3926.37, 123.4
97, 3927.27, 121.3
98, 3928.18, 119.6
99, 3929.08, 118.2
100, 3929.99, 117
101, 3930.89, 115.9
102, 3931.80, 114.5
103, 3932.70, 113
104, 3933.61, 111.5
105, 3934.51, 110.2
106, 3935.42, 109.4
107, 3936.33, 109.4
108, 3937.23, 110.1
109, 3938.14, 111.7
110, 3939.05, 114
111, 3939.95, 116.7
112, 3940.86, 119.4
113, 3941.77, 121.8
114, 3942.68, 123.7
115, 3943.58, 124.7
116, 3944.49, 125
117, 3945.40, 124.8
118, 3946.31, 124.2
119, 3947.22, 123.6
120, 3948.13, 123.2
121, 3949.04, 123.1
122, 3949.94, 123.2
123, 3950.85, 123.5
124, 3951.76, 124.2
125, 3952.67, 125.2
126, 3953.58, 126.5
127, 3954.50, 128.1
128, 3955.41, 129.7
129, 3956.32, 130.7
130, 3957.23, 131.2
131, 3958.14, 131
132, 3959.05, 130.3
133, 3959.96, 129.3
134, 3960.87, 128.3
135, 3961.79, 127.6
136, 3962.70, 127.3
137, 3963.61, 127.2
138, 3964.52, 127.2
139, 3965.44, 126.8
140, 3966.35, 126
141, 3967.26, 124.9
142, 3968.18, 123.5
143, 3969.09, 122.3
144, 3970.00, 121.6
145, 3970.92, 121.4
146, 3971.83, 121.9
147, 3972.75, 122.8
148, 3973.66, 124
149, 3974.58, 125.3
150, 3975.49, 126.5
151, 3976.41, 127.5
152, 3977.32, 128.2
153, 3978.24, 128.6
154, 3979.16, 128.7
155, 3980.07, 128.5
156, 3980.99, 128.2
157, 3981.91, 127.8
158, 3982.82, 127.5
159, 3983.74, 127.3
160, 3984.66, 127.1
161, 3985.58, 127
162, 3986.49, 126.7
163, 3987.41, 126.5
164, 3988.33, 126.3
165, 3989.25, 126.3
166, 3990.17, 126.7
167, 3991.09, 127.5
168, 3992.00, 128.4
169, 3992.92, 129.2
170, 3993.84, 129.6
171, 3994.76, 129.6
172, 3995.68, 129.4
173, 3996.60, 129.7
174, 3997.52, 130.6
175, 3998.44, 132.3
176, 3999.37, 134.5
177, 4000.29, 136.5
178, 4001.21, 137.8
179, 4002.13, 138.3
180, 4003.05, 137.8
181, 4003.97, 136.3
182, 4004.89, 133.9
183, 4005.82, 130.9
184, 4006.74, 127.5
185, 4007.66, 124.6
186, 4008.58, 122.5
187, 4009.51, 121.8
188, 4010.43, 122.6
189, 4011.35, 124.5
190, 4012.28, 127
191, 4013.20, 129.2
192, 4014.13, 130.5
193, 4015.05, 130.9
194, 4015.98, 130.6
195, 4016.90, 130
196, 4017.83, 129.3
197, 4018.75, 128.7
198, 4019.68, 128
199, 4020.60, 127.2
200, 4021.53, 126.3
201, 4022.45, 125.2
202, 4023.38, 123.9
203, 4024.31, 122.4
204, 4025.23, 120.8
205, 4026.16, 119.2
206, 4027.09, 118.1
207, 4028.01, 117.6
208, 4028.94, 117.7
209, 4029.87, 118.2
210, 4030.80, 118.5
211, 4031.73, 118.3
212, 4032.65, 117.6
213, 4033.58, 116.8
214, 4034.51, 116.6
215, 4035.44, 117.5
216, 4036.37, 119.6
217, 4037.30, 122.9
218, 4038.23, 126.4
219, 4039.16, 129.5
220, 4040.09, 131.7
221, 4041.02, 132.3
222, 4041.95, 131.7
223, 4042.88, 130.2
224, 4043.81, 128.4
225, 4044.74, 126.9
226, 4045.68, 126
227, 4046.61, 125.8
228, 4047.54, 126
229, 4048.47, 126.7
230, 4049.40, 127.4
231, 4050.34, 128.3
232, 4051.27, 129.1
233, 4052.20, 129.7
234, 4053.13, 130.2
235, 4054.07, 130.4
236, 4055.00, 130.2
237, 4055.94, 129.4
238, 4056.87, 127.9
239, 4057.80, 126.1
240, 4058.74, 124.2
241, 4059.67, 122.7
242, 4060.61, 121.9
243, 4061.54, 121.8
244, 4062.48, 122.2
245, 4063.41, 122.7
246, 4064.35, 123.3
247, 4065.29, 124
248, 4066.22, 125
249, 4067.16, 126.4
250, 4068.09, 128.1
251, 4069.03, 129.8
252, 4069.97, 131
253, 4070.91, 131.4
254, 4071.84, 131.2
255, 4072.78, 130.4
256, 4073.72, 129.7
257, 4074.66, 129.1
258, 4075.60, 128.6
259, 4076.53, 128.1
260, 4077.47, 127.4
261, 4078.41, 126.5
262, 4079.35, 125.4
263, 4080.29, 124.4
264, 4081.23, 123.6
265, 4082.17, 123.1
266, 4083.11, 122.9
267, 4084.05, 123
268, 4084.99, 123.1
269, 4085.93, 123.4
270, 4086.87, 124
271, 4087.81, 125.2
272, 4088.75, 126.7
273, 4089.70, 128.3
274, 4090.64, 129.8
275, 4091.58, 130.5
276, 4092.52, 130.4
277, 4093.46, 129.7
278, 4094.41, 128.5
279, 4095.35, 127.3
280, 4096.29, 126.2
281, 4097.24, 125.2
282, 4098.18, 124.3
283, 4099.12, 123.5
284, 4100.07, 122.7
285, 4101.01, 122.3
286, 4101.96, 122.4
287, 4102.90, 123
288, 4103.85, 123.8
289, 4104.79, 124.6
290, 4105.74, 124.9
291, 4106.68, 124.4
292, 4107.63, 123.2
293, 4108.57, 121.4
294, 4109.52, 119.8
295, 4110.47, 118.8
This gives 1.06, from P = 118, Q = 129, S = 131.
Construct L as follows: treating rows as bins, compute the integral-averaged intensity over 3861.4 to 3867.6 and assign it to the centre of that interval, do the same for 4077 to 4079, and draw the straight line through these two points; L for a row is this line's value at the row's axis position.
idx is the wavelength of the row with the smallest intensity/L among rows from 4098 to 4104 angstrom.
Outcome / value 4101.01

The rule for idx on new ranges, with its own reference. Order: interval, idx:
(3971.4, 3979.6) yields 3971.83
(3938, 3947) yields 3938.14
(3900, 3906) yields 3903.83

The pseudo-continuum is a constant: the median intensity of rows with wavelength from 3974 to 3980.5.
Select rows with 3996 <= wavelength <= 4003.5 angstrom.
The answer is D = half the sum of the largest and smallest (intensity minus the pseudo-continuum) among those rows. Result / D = 5.8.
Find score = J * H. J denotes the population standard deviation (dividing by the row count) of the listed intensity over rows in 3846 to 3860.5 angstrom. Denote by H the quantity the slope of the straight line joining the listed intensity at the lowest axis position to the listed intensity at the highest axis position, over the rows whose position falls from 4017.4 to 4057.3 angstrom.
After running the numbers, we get -0.1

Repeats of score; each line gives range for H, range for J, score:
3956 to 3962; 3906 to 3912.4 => -0.6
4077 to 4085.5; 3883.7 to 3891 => -1.9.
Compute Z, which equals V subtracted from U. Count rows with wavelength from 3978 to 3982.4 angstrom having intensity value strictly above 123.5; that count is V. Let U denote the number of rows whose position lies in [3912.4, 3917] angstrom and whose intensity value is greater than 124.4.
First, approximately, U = 5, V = 5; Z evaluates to 0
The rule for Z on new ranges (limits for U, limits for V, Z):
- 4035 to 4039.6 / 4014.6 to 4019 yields -3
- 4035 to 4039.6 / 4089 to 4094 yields -3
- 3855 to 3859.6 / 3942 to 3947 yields -3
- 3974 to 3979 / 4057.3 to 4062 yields 3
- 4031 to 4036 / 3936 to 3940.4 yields 0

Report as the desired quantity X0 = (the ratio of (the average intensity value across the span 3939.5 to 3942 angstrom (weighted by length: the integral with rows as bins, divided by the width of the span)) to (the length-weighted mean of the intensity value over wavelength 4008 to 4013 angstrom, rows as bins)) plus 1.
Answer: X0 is 1.96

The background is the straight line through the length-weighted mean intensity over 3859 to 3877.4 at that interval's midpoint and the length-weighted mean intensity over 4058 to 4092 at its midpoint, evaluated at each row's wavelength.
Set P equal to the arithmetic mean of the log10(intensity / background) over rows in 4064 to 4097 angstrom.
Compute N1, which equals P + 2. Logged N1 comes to 2.01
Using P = 0.005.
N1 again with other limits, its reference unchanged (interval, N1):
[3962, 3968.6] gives 1.96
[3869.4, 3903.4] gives 1.97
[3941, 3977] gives 1.96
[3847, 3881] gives 1.97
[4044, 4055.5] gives 2.00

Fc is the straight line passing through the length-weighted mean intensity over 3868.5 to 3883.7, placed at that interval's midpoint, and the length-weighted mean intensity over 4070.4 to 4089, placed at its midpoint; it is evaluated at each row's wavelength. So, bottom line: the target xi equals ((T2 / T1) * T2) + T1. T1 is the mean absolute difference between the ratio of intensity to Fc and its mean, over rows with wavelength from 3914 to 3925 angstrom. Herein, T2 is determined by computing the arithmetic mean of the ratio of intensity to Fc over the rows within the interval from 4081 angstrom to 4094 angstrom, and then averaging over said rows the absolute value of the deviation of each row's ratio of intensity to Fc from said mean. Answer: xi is 0.08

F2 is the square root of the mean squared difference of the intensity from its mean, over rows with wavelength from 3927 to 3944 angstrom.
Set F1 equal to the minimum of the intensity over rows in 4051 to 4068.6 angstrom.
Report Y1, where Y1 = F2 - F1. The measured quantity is -117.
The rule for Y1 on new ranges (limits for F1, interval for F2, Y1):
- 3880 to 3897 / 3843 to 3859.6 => -125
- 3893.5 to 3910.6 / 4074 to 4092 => -125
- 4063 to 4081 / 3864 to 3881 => -115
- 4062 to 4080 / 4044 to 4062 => -120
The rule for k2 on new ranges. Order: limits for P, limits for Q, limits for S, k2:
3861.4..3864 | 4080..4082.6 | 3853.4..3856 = 0.91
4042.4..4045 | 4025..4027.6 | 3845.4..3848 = 0.99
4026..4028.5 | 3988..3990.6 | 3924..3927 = 1.03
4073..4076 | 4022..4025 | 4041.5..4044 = 1.03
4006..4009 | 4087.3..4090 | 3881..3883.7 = 1.12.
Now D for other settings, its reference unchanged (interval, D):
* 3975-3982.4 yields -0.6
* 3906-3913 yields 2.6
